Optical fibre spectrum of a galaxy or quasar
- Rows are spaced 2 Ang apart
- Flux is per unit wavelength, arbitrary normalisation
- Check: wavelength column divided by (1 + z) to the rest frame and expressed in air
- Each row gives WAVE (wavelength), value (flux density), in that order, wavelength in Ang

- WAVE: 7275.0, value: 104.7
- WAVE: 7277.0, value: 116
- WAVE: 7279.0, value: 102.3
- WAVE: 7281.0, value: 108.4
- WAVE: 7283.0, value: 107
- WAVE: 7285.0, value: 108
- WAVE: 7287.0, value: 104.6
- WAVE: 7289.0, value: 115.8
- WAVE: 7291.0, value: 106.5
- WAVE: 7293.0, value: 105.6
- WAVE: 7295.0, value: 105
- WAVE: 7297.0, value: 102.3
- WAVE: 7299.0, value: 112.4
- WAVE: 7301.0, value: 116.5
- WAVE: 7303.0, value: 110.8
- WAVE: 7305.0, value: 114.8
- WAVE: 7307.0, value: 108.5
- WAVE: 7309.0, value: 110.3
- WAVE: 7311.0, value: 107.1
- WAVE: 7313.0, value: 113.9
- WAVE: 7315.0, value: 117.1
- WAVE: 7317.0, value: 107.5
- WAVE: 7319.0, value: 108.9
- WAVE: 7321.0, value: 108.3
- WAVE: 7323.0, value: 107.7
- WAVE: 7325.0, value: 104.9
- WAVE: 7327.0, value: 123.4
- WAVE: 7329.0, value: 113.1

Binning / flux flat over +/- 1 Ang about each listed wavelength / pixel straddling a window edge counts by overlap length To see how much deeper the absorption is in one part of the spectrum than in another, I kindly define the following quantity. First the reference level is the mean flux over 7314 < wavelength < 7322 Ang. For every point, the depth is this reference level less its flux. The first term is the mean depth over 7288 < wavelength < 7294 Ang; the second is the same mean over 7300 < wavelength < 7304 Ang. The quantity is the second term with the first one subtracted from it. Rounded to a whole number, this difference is -4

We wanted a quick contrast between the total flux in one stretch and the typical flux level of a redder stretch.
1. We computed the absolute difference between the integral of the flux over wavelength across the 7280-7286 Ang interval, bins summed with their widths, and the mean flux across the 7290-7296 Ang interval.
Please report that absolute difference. 541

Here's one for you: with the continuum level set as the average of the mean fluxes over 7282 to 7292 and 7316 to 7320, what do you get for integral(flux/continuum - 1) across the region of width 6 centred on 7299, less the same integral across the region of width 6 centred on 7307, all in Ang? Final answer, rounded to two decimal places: -0.04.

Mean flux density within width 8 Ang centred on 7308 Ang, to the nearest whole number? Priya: 110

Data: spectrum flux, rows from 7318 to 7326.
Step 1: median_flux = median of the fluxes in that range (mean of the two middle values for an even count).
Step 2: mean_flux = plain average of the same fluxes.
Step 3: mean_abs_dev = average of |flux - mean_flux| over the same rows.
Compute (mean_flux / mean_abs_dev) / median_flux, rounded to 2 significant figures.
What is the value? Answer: 0.78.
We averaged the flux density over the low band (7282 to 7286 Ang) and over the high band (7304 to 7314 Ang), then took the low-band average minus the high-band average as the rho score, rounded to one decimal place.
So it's -3.4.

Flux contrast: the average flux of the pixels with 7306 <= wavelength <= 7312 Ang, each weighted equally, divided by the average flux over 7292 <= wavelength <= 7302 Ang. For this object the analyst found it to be 1.00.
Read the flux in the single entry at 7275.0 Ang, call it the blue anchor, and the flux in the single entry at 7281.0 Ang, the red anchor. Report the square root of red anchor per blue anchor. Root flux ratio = 1.02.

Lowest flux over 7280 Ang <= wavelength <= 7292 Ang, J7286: 104.6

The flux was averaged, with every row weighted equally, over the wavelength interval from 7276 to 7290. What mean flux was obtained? 108.9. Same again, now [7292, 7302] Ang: 108.4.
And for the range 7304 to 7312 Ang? 110.2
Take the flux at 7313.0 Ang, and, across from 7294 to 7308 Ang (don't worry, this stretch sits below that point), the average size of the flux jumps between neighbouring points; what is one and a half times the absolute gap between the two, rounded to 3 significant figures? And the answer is 163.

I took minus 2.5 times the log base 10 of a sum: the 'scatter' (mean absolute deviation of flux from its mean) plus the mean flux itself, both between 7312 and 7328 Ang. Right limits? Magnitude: -5.17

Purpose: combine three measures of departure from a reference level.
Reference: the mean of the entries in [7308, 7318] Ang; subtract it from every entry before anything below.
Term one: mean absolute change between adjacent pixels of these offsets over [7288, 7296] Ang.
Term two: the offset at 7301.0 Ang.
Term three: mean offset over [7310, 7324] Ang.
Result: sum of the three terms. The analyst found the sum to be 8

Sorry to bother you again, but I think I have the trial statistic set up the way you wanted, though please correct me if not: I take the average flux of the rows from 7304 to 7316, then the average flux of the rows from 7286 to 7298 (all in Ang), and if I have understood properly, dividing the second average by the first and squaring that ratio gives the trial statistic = 0.907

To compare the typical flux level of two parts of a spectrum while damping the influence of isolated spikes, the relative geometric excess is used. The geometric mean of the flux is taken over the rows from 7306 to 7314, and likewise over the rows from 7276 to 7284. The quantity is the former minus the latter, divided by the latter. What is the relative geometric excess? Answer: 0.015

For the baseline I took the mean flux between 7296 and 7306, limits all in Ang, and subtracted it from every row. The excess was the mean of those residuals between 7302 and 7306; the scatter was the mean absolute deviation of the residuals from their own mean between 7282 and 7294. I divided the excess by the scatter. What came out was 0.5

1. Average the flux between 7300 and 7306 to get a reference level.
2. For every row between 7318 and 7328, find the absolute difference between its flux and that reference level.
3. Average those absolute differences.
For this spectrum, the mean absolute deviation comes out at 7.1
